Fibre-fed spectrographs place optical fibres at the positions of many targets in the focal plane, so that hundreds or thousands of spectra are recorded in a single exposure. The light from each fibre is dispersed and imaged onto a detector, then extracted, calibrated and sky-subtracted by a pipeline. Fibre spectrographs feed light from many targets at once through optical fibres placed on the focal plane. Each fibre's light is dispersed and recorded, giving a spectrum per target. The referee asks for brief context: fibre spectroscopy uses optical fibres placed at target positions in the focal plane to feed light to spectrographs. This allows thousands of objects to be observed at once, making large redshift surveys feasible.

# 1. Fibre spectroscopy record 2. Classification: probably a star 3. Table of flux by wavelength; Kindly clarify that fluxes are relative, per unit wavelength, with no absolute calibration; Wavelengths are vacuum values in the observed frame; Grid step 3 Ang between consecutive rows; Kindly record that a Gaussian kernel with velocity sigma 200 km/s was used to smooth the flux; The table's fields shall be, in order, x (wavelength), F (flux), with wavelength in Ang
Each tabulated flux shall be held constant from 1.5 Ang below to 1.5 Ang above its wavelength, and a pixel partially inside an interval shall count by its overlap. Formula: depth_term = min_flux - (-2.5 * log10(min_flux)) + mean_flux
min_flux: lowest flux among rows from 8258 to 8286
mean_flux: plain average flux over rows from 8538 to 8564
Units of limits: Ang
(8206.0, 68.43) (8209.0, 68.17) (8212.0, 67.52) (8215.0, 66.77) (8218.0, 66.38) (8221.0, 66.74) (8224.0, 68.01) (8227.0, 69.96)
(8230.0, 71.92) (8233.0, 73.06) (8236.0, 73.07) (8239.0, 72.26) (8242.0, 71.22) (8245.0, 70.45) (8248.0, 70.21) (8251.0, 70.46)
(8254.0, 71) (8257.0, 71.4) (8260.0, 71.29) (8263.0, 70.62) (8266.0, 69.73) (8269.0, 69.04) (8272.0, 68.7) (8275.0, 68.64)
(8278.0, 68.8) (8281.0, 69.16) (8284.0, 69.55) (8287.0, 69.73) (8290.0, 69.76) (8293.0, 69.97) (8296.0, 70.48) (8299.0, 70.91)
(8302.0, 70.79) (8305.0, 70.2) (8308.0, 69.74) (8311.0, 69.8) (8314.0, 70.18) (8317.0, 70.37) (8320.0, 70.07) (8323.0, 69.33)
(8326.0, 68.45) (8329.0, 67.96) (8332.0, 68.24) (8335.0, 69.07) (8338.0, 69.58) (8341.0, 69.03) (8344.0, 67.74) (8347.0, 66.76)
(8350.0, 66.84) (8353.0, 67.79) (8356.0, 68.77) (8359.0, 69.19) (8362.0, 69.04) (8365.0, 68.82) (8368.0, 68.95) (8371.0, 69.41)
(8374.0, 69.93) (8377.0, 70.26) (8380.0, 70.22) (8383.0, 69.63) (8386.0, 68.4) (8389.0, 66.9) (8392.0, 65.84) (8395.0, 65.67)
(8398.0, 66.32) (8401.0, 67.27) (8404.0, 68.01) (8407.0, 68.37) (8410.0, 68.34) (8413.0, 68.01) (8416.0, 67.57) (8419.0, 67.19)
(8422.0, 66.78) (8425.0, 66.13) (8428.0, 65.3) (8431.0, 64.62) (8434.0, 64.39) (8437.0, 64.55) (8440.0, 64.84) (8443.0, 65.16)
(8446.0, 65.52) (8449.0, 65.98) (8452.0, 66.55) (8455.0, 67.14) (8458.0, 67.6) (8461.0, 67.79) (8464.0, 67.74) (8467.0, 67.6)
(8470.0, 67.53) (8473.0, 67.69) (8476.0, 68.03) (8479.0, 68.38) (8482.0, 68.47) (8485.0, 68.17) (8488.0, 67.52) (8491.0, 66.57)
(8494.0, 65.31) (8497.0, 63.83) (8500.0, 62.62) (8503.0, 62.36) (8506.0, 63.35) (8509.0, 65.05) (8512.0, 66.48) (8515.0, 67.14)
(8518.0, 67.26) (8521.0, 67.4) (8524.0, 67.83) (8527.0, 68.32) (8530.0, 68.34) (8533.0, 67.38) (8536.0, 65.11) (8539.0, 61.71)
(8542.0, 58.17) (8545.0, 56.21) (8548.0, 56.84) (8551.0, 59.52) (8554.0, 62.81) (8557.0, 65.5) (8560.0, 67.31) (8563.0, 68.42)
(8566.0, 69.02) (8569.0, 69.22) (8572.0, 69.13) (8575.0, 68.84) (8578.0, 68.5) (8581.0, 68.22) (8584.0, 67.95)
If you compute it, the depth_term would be 135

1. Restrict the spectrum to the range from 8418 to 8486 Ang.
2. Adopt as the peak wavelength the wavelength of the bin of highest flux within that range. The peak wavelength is 8482.0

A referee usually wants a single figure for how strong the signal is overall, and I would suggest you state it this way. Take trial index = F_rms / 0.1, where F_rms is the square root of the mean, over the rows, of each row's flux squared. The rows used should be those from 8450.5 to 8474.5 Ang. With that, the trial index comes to 675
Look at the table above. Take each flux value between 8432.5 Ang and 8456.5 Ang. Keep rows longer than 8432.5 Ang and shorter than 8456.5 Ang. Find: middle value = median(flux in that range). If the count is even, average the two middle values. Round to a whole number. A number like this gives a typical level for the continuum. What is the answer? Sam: 65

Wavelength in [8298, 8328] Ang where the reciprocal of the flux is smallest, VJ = 8299.0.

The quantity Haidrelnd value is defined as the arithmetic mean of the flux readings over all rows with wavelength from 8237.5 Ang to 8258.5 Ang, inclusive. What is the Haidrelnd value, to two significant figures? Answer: 71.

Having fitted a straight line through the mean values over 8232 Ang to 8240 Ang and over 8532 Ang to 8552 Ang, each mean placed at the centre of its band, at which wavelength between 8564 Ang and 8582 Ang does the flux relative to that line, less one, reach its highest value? 8572.0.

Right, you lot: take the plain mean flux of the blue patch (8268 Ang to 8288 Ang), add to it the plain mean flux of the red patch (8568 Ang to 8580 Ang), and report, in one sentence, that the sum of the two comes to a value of 138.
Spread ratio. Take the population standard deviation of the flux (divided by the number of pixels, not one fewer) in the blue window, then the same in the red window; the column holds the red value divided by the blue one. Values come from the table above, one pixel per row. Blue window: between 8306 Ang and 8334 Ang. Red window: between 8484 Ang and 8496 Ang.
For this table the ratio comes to 1.3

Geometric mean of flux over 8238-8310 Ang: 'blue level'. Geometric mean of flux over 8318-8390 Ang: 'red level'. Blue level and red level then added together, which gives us 139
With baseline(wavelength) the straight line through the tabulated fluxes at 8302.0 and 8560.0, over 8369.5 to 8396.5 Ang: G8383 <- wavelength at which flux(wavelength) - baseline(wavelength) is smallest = 8395.0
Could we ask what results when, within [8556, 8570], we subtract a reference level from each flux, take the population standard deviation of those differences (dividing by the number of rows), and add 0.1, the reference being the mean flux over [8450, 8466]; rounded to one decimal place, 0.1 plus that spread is 1.5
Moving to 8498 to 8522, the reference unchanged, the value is 2.1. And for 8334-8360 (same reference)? 1.1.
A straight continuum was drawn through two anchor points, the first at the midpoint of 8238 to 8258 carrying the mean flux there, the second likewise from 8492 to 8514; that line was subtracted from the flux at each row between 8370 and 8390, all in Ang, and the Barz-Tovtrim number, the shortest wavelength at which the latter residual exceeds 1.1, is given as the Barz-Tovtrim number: 8371.0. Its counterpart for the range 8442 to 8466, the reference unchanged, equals 8455.0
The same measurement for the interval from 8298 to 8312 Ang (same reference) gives 8299.0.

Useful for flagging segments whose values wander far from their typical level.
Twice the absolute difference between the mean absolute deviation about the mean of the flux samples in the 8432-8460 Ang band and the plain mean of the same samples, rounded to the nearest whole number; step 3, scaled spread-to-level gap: 130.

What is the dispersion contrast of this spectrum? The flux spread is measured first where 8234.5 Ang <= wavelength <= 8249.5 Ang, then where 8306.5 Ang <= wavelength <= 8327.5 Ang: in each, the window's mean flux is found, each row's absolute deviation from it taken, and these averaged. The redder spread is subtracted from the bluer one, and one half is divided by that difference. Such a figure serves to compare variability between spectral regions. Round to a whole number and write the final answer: 1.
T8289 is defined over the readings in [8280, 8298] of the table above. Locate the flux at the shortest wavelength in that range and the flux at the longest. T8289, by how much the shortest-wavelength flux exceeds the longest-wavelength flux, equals -1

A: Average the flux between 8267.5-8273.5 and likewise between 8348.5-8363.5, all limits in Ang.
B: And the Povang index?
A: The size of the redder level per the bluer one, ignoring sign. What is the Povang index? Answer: 0.99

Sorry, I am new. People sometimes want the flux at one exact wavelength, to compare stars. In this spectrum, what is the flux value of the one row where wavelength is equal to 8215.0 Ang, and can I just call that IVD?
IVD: 66.77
